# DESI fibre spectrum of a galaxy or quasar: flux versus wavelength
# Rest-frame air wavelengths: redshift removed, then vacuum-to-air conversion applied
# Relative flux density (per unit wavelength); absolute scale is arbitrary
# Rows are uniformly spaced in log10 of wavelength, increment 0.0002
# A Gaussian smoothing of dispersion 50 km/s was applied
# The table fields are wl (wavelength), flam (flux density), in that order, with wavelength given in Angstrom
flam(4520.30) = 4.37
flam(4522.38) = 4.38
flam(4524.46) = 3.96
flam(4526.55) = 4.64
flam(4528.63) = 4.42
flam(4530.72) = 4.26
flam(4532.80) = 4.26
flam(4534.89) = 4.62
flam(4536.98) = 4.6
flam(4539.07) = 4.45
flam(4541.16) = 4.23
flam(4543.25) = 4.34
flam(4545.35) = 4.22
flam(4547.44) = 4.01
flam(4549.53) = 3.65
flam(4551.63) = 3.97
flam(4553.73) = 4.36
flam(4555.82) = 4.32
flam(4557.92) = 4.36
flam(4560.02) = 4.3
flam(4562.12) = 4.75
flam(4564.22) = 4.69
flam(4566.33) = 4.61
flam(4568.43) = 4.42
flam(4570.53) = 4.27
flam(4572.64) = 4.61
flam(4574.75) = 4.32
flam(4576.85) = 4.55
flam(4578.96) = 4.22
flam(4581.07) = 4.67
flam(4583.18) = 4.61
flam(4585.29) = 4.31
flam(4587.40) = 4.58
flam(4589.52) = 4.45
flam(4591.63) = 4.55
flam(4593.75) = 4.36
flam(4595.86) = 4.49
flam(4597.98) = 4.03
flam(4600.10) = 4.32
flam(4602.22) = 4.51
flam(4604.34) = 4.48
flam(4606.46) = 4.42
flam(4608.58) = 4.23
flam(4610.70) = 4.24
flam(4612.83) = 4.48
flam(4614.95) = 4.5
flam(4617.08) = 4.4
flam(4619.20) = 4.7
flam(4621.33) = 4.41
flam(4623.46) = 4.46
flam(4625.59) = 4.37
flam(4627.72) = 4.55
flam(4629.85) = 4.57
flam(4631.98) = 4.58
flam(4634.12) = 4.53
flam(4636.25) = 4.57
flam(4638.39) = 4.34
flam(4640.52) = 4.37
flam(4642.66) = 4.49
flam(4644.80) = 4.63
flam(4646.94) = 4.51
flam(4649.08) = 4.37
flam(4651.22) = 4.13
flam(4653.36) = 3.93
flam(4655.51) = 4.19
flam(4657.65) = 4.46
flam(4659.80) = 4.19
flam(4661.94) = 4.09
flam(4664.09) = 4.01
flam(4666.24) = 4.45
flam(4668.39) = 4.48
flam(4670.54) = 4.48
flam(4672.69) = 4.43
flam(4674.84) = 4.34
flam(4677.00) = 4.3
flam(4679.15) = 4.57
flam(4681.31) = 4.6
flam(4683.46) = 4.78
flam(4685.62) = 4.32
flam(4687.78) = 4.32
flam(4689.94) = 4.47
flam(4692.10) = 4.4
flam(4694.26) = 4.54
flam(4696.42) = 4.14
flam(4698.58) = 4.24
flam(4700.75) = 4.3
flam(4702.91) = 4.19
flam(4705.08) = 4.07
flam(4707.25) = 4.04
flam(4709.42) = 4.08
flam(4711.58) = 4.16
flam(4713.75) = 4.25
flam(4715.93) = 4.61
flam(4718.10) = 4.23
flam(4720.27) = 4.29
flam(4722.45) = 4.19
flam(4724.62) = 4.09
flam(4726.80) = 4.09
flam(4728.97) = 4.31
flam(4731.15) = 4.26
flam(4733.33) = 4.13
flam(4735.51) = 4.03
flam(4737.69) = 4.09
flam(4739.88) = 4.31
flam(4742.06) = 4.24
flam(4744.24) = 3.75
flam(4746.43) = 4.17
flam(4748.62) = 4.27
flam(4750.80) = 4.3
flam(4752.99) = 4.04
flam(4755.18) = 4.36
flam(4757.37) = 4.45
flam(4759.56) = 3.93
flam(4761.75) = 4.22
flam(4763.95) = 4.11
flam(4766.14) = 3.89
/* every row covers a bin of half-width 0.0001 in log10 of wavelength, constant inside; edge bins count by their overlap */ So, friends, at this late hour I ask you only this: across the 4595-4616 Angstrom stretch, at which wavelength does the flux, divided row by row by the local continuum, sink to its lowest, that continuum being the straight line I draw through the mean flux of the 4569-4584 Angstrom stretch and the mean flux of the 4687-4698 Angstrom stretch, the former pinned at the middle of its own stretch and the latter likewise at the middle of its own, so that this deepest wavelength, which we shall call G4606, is 4597.98 Angstrom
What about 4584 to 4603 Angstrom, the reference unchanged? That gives 4597.98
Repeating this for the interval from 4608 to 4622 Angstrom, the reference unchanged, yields 4608.58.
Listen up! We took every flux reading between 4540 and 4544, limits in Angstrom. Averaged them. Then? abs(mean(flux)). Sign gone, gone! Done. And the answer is 4.29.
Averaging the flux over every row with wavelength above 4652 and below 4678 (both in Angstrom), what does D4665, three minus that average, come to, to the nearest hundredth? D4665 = -1.28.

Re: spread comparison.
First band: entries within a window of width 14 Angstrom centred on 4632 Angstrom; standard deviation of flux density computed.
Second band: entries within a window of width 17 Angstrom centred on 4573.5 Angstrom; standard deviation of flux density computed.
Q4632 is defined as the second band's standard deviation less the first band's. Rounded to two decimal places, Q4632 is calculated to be 0.07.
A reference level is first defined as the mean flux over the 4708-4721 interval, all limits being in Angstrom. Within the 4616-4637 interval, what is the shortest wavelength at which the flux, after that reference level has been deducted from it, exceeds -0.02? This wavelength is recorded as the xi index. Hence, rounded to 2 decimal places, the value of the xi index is 4617.08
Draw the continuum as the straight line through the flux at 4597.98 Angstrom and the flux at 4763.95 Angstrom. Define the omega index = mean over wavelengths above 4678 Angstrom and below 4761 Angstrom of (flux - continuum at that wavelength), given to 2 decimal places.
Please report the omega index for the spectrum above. 0.16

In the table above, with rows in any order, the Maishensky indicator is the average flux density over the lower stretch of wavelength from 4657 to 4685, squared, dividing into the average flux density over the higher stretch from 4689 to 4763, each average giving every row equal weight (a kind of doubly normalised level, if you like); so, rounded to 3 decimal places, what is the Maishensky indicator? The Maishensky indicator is 0.218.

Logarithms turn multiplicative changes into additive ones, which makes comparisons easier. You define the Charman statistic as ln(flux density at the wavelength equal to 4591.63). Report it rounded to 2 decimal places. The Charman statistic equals 1.52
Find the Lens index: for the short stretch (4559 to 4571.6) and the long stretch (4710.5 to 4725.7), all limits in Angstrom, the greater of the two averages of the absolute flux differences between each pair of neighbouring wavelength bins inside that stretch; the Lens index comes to 0.19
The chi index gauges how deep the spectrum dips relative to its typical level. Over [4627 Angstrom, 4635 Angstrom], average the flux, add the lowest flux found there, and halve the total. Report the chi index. 4.54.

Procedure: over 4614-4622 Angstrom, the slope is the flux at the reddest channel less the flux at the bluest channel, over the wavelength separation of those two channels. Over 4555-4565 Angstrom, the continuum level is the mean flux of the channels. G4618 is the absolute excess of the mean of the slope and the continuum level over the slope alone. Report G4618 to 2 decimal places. 2.25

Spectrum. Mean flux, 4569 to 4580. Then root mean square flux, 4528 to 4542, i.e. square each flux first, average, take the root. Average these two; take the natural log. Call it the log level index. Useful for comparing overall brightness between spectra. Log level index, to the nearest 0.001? 1.482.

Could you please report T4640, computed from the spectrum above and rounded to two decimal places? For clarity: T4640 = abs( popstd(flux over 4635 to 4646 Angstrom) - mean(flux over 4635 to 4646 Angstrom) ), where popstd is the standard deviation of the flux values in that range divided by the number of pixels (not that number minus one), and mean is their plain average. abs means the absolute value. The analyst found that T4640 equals 4.37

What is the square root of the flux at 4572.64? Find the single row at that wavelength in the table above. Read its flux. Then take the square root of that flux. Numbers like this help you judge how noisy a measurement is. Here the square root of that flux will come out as 2.15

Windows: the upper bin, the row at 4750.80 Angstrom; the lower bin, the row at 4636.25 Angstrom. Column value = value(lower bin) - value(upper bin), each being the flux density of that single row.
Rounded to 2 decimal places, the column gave 0.27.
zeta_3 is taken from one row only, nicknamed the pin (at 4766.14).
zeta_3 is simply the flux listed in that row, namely 3.89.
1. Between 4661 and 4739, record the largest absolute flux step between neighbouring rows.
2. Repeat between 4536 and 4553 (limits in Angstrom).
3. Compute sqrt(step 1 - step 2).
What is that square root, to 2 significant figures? 0.32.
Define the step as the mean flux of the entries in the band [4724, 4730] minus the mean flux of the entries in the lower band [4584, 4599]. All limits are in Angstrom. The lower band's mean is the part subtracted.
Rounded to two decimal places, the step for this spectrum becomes -0.23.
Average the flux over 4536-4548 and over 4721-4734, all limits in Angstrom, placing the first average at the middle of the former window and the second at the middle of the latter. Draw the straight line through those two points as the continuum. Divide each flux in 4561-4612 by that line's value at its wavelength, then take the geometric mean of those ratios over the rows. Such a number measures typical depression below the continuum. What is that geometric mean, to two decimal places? 1.04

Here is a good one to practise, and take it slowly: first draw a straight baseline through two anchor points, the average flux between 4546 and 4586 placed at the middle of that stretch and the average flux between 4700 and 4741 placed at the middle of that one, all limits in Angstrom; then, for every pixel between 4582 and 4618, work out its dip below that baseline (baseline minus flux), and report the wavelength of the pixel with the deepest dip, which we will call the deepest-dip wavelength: 4597.98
